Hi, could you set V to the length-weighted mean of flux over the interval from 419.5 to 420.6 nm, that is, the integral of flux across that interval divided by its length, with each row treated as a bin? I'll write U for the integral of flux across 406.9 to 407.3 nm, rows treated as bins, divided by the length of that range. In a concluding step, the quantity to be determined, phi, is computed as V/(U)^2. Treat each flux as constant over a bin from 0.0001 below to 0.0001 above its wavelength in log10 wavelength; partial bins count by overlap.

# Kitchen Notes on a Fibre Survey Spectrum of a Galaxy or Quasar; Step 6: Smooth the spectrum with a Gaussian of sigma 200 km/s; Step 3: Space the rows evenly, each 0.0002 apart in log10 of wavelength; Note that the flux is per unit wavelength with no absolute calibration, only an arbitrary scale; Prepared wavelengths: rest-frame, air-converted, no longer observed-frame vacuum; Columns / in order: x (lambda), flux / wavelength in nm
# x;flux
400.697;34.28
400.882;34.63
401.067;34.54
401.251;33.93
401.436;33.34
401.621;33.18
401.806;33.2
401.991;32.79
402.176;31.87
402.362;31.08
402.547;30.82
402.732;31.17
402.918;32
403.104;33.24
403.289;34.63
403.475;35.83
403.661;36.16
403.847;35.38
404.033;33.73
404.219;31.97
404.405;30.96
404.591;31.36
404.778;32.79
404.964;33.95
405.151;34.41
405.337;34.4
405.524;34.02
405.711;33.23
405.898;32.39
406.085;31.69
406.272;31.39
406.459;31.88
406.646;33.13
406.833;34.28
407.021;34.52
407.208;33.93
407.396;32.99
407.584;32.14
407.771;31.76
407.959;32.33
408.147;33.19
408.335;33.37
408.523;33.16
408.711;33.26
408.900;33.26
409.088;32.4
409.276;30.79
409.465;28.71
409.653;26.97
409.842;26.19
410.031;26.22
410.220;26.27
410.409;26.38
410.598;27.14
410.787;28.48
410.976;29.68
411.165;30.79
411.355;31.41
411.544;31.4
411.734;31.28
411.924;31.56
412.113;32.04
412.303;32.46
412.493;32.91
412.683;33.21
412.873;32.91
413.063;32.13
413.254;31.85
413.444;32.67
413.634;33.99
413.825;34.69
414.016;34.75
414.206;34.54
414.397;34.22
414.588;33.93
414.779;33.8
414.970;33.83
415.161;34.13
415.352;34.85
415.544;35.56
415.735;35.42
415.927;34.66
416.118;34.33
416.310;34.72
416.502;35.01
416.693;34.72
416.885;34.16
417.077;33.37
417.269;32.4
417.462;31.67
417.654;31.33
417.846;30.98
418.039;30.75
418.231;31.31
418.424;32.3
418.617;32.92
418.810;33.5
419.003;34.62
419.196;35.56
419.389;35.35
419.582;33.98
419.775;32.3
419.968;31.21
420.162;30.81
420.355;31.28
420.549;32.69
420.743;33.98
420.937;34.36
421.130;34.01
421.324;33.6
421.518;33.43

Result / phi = 0.027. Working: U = 34.2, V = 32.0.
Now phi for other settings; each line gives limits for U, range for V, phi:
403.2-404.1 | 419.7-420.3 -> 0.025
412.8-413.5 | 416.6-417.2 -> 0.032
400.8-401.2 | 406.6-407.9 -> 0.028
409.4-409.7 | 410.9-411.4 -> 0.039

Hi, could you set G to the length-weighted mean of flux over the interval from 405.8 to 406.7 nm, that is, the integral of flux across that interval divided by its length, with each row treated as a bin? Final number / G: 32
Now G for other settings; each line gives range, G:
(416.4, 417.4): 34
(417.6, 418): 31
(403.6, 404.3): 34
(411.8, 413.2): 32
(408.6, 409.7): 31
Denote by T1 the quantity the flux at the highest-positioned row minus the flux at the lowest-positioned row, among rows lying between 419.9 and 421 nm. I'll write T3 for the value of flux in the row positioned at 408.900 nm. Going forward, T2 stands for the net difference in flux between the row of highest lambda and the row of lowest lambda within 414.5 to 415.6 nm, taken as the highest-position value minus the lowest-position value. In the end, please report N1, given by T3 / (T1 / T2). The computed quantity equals 17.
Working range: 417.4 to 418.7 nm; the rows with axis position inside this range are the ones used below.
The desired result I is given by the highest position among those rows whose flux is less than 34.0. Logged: 418.617 nm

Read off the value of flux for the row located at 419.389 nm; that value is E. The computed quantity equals 35.35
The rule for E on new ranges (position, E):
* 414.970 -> 33.83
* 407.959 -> 32.33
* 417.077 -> 33.37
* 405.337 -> 34.4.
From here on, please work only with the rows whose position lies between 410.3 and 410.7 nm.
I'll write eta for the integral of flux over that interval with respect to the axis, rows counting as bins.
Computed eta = 10.7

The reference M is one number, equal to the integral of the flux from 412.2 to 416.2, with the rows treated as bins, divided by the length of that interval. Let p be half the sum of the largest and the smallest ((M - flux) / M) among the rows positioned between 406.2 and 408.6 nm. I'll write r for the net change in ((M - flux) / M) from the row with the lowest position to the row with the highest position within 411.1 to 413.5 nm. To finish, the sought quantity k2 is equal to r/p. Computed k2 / -2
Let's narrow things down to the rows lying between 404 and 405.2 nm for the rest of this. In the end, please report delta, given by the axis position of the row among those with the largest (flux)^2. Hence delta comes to 405.151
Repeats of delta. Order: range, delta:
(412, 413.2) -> 412.683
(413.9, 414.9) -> 414.016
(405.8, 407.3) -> 407.021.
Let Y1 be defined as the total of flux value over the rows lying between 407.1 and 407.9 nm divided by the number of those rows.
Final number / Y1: 32.7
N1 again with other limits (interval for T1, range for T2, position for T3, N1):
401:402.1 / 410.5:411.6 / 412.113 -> -78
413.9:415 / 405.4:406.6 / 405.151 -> 80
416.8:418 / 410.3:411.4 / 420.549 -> -52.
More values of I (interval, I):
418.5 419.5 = 418.810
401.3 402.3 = 402.176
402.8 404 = 403.104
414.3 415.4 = 414.970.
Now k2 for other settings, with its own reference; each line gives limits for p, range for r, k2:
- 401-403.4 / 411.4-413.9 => -3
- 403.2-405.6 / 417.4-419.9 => -2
